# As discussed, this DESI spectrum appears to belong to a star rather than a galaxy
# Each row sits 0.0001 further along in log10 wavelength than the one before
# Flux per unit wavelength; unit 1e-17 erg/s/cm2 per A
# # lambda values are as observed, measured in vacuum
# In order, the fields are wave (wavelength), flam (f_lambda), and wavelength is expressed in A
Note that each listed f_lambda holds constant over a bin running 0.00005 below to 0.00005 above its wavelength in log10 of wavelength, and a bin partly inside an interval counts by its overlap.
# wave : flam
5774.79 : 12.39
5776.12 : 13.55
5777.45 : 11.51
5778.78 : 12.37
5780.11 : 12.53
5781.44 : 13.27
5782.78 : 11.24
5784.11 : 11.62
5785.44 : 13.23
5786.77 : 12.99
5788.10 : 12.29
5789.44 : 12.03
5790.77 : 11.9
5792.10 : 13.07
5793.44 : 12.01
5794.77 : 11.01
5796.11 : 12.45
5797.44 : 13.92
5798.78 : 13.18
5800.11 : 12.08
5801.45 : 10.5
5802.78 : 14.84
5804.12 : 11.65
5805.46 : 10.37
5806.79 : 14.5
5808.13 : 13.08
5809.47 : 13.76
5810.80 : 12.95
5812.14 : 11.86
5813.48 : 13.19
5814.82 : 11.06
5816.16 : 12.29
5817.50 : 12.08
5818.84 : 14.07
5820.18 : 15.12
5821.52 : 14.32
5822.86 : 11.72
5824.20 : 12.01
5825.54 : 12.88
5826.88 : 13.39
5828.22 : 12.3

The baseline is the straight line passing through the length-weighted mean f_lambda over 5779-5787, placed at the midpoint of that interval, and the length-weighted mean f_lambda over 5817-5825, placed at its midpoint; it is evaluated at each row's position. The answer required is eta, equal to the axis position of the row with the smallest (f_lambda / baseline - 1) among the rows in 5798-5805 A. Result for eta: 5801.45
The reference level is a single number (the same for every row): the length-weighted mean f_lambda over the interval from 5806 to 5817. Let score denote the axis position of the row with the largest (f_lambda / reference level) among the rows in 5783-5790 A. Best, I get 5785.44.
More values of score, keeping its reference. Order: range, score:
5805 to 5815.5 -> 5806.79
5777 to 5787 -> 5781.44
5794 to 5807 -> 5802.78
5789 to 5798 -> 5797.44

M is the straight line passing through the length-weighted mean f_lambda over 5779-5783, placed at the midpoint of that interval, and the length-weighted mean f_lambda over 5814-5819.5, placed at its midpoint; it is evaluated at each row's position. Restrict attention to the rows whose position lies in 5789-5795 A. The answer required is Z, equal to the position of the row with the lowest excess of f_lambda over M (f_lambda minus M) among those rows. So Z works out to 5794.77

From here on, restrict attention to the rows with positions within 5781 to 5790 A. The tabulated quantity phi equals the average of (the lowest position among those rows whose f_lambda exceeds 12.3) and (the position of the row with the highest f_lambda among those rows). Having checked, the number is 5781.4 A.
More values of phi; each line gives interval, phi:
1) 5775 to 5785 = 5776.1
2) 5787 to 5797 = 5792.1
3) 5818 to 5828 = 5819.5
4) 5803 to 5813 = 5806.8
